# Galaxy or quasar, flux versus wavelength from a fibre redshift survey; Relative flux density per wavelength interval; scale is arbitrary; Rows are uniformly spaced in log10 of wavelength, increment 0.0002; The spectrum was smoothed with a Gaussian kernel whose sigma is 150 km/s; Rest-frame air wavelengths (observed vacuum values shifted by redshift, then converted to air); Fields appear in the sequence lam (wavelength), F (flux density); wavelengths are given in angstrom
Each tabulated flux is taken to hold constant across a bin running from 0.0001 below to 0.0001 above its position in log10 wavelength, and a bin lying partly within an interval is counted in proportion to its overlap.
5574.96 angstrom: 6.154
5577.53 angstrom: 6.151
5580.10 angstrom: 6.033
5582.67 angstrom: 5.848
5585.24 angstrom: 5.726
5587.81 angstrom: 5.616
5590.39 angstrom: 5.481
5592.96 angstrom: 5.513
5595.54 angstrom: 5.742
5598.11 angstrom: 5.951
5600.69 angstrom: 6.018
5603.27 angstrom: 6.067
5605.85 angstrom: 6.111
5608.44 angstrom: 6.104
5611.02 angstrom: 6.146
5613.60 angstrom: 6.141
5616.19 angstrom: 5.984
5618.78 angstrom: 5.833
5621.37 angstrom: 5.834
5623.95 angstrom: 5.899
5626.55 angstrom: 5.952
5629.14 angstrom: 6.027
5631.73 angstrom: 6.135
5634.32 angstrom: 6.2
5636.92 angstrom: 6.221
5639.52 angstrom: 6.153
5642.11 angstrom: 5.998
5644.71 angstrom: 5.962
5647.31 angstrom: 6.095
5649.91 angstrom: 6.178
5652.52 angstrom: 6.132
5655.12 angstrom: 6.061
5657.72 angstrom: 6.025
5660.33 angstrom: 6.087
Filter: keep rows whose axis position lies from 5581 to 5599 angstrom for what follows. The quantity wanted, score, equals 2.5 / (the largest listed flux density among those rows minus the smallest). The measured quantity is 5.3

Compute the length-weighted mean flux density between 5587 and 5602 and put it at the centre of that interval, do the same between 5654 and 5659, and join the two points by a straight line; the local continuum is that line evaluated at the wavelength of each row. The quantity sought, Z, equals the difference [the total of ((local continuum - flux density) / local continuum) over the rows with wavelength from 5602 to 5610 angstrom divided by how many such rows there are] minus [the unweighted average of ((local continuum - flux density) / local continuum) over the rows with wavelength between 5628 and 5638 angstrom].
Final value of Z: -0.017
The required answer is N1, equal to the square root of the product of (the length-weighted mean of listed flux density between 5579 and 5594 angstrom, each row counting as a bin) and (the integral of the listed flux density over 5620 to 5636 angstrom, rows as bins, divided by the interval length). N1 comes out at 5.86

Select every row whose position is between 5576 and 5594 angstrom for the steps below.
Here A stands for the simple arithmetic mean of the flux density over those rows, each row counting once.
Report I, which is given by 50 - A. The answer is 44.23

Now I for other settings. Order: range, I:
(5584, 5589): 44.33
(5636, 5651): 43.90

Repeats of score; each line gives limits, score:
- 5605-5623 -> 8.0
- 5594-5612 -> 6.2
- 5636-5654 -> 9.7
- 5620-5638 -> 6.5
